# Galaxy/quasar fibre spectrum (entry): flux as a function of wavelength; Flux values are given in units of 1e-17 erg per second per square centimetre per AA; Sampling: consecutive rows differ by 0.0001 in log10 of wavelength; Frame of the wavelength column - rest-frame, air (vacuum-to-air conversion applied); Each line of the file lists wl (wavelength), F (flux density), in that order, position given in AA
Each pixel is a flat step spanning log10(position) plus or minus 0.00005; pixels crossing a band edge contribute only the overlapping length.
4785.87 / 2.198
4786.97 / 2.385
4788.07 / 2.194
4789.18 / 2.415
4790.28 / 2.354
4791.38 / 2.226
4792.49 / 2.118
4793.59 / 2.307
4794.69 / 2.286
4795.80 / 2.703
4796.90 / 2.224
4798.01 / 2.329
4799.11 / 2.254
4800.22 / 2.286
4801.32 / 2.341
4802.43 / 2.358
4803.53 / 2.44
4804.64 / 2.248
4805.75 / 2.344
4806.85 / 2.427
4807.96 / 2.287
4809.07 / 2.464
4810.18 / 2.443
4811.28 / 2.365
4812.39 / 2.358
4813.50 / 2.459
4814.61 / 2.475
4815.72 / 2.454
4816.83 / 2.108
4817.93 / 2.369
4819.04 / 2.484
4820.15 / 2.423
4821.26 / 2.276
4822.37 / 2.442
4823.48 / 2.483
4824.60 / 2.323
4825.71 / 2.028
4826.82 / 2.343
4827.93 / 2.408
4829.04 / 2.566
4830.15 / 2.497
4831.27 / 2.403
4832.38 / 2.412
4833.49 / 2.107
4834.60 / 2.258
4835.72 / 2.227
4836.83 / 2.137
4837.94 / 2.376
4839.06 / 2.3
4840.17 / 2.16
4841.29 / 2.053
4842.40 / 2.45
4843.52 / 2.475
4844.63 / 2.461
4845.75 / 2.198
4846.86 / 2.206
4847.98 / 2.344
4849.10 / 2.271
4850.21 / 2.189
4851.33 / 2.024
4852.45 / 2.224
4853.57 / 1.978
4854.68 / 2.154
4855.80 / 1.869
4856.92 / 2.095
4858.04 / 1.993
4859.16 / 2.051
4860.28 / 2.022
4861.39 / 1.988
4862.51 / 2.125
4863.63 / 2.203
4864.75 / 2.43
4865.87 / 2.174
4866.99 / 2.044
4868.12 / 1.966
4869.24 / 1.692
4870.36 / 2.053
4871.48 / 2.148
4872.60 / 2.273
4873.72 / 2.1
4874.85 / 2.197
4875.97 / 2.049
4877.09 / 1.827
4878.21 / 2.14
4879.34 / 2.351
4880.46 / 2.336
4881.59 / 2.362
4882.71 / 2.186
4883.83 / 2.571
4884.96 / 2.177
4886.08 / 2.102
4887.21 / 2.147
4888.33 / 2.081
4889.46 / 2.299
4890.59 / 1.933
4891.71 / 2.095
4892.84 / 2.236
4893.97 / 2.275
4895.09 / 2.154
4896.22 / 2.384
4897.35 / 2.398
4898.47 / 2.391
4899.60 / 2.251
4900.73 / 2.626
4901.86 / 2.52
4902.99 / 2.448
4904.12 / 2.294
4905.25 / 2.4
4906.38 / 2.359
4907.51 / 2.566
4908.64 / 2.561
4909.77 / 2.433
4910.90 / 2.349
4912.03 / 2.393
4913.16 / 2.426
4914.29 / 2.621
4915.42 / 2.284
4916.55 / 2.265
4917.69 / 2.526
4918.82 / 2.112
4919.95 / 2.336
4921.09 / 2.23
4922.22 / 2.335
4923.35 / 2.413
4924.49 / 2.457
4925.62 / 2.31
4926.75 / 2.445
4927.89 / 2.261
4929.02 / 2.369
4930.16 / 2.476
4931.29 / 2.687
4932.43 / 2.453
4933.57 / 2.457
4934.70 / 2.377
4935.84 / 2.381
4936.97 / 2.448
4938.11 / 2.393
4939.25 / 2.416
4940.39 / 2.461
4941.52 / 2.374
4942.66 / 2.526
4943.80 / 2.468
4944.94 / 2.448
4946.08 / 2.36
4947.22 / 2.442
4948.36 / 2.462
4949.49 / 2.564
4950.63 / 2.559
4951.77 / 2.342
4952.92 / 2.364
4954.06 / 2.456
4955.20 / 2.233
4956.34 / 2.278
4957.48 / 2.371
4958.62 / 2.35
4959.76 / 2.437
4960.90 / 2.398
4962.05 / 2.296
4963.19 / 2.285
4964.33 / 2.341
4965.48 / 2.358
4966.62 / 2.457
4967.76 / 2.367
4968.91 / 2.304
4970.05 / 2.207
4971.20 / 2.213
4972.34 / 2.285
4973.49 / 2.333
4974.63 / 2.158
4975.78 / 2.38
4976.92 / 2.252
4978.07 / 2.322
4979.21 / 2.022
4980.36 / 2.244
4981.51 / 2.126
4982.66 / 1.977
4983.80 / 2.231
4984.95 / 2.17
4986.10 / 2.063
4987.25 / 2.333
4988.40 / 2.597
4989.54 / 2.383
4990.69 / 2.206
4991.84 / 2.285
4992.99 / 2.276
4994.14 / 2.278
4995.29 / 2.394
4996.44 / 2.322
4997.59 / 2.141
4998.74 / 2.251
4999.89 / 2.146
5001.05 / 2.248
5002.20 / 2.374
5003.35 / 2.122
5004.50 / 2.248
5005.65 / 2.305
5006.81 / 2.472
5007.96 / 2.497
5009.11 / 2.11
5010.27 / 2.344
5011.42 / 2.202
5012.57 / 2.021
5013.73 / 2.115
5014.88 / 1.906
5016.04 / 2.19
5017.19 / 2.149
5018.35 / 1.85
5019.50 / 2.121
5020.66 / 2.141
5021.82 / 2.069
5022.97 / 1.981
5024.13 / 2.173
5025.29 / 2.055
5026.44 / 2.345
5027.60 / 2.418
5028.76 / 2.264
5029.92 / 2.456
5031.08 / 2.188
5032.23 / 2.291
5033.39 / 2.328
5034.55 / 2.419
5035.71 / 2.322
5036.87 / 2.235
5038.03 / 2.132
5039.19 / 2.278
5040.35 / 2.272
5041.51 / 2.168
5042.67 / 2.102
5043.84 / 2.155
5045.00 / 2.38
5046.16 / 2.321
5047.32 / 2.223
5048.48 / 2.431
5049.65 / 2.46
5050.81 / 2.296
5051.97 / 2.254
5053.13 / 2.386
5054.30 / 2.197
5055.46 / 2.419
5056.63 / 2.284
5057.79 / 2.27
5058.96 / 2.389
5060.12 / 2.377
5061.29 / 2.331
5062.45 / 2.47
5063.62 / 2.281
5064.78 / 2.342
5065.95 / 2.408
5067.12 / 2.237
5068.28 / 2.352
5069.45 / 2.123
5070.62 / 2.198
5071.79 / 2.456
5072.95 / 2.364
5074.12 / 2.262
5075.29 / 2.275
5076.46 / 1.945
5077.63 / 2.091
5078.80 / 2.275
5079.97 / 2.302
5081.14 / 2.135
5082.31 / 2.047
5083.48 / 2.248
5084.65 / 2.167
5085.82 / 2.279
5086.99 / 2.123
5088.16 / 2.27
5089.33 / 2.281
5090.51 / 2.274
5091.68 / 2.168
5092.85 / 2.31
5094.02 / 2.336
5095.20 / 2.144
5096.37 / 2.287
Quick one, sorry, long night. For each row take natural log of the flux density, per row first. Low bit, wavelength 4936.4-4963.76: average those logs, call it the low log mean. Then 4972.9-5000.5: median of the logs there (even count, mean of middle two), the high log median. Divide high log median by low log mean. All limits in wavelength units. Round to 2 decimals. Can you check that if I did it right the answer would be 0.93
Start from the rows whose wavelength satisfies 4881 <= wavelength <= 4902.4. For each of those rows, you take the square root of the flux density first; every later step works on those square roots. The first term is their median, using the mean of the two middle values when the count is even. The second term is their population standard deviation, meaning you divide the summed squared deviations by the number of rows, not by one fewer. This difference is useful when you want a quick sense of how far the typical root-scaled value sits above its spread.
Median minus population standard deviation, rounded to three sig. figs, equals 1.44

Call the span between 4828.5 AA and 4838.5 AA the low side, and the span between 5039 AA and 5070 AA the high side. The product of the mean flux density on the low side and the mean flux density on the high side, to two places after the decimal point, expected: 5.37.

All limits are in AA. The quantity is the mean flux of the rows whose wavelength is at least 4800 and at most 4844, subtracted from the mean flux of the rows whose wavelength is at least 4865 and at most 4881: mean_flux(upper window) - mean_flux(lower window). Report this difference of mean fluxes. -0.2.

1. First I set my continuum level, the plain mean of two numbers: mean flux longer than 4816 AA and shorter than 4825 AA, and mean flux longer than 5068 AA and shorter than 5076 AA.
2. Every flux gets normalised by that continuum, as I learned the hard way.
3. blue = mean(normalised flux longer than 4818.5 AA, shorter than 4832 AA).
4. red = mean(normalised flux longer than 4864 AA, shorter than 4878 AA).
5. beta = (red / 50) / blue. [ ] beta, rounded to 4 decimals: 0.0174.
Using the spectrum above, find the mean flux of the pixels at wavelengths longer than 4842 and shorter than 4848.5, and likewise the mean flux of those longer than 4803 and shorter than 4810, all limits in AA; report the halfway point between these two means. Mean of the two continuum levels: 2.36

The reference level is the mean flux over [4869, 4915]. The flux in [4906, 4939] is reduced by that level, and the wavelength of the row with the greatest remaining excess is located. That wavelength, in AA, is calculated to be 4931.29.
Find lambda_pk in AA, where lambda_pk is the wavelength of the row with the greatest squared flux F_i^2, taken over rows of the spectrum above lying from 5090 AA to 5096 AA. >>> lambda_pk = 5094.02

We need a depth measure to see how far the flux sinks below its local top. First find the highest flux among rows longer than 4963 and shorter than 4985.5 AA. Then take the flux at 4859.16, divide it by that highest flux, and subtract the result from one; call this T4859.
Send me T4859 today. 0.17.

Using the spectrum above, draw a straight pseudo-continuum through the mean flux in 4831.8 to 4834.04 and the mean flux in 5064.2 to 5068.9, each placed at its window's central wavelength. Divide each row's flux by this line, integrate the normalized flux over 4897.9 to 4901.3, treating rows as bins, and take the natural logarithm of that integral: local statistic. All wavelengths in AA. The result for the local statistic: 1.28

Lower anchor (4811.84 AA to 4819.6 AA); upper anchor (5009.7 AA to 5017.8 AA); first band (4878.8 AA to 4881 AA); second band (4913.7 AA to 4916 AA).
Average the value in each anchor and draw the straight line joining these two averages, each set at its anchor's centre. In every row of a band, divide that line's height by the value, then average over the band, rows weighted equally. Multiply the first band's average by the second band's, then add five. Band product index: 5.91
